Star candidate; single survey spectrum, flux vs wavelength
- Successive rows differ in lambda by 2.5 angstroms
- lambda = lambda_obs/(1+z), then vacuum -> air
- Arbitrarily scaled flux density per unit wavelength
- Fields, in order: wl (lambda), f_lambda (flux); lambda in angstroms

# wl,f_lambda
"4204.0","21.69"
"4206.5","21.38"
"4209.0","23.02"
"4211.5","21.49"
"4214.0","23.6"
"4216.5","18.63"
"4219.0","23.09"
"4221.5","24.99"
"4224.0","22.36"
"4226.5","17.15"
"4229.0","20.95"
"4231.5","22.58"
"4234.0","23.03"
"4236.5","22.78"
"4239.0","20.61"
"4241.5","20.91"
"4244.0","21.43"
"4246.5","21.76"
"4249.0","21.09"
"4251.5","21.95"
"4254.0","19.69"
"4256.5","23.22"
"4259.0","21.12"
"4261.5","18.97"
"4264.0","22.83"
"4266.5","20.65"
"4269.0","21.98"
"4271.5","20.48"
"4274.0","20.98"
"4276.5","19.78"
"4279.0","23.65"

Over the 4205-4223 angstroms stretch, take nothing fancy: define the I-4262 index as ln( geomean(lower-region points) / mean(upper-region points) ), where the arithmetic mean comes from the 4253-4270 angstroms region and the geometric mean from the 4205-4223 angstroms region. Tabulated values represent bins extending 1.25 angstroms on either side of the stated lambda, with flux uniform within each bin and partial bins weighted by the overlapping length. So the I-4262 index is 0.047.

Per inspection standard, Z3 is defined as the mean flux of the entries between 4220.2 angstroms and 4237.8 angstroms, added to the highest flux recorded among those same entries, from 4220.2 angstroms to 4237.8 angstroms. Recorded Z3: 47.0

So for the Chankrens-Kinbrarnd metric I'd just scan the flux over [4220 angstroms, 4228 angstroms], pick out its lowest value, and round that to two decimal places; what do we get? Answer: 17.15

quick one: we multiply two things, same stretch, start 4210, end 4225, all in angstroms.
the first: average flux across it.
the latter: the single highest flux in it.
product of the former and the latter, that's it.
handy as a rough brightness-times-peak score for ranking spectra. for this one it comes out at 559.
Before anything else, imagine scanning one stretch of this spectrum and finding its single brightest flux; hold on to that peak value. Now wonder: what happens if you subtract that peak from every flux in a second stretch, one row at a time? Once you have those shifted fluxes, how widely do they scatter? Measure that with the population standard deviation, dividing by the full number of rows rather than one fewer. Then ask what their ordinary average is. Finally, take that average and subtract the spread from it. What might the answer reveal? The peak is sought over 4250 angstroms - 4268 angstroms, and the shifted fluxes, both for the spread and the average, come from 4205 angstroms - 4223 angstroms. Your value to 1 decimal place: -2.8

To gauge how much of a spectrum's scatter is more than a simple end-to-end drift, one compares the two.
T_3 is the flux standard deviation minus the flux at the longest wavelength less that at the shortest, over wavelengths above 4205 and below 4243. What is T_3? 2.4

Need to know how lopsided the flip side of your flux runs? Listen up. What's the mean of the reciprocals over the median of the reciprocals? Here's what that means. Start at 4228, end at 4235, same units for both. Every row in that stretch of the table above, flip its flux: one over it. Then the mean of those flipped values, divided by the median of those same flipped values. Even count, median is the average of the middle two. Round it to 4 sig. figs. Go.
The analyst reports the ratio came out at 1.019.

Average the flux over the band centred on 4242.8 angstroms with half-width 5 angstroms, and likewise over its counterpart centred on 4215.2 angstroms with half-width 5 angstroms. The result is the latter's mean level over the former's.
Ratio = 1.02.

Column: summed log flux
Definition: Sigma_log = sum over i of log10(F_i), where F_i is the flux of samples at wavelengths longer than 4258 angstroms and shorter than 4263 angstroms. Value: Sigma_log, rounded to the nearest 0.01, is 2.60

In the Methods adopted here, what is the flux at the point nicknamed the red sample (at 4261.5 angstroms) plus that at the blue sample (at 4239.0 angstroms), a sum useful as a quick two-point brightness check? 40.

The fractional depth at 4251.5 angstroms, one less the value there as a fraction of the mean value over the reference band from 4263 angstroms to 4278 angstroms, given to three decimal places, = -0.039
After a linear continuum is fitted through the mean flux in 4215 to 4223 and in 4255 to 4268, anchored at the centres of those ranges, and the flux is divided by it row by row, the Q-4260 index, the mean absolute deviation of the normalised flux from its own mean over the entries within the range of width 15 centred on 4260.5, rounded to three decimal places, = 0.061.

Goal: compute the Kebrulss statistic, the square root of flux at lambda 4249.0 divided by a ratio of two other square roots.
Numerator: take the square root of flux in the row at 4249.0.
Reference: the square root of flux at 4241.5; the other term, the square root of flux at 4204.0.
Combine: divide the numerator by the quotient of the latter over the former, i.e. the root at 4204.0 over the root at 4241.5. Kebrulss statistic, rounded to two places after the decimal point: 4.51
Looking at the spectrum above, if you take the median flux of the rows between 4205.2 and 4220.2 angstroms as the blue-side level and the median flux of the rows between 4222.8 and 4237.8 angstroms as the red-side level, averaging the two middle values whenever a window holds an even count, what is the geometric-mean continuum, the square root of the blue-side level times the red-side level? 22.4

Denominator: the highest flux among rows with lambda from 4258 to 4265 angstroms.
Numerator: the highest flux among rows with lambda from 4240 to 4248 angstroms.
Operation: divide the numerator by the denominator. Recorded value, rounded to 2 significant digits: 0.95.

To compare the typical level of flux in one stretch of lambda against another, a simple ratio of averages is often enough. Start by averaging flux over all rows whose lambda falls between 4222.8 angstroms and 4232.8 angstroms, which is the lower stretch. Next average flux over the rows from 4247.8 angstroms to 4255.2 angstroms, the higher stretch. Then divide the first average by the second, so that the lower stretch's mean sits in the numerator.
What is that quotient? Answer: 0.99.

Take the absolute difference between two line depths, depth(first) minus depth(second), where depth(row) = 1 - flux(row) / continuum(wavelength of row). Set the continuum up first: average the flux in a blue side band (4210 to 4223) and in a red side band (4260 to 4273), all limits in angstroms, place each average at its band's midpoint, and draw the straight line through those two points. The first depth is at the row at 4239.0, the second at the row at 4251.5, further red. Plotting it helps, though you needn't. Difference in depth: 0.078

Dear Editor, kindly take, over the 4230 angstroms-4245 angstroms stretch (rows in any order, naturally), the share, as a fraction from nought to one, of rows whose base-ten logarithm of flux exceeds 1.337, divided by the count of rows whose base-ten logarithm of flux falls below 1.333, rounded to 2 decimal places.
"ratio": 0.17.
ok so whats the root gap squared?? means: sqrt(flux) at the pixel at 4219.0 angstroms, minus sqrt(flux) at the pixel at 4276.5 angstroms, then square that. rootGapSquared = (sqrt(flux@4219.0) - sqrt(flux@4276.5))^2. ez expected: 0.13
